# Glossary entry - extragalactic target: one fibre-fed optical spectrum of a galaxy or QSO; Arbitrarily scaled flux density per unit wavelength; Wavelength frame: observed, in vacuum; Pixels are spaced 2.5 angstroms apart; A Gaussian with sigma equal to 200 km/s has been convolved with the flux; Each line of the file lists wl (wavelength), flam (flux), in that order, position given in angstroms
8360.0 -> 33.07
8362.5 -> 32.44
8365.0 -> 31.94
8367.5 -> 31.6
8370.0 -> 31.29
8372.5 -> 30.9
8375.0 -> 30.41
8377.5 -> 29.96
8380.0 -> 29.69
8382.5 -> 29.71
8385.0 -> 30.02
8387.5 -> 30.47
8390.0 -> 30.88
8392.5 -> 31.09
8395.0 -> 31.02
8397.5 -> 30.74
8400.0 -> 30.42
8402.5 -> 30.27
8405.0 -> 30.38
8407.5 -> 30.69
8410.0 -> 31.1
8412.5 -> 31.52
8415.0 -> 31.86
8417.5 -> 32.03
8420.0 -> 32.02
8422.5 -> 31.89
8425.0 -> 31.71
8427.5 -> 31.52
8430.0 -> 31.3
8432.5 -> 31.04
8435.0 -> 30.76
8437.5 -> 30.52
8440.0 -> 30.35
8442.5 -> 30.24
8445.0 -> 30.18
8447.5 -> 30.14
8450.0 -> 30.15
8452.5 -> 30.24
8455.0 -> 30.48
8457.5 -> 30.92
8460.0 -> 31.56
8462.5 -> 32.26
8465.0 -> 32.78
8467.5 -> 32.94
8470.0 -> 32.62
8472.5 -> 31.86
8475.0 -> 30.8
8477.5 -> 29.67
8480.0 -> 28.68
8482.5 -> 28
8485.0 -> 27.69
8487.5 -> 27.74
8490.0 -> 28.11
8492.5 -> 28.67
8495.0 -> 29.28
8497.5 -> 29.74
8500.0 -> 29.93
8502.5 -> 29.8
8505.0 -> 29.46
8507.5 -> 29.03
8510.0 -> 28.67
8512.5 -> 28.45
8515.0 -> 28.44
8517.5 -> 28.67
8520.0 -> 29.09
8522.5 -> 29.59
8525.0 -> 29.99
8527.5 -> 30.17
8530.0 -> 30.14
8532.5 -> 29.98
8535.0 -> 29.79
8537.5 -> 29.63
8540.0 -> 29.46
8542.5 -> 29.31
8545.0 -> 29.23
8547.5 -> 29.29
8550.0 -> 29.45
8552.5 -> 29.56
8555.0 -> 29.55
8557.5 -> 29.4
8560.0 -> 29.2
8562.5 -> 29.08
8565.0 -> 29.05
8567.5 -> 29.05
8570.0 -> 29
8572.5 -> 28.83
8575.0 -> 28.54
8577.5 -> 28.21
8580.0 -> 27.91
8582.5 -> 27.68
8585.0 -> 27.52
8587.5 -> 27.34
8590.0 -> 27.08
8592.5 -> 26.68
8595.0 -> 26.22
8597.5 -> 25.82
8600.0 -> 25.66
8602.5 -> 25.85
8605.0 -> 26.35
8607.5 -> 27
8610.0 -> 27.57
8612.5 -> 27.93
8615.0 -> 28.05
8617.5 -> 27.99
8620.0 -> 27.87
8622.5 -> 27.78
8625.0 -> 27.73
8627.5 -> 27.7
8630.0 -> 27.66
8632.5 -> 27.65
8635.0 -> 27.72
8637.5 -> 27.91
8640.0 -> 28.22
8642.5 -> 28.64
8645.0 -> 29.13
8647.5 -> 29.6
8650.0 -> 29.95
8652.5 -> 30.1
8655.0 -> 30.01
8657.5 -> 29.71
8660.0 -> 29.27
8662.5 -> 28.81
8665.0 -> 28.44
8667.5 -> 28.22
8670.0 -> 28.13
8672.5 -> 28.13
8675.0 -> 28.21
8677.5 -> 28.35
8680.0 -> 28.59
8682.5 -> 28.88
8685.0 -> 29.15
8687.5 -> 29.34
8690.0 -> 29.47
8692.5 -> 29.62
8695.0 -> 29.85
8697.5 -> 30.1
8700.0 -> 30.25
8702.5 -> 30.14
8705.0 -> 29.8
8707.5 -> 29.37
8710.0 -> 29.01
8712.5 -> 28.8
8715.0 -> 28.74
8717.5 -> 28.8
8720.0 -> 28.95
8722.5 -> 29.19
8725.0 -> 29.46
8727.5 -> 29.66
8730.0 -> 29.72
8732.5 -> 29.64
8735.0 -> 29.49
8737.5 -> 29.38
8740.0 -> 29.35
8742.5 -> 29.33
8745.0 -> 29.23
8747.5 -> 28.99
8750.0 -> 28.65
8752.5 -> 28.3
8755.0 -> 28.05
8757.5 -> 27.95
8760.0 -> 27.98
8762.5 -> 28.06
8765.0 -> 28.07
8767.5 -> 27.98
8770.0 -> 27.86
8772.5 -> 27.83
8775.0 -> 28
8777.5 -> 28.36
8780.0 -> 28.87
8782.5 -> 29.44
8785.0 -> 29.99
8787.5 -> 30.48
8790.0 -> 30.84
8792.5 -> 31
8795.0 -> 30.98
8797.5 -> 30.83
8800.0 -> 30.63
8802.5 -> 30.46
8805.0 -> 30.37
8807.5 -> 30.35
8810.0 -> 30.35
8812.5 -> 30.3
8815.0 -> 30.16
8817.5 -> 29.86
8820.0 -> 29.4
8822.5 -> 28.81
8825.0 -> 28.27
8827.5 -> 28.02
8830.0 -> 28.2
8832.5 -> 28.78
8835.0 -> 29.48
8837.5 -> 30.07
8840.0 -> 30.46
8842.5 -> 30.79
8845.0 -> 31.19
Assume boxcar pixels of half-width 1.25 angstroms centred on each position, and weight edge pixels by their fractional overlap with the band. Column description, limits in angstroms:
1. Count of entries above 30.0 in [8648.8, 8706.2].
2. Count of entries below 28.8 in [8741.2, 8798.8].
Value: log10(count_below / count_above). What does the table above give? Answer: 0.4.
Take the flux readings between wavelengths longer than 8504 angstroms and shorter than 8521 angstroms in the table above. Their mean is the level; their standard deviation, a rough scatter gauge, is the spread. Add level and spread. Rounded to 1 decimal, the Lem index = 29.2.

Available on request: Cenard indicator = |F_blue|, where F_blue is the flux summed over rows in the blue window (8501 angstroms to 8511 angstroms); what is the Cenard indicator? 117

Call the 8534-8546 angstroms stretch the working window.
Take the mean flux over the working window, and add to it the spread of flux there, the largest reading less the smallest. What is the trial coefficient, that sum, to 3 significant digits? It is 30.0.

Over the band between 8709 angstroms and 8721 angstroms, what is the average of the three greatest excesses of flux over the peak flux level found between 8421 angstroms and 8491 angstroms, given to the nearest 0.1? -4.0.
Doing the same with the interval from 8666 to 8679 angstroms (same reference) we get -4.7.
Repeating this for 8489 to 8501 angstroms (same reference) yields -3.3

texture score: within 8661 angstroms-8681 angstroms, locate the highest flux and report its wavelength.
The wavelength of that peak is 8662.5 angstroms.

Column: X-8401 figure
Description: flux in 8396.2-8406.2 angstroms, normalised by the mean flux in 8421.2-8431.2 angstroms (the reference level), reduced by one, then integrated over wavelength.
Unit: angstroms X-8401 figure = -0.36 angstroms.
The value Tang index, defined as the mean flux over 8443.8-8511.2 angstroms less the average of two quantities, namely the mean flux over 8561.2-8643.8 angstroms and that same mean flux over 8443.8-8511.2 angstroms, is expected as 1.2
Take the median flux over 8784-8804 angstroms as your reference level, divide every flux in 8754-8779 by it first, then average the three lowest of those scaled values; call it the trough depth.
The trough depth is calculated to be 0.91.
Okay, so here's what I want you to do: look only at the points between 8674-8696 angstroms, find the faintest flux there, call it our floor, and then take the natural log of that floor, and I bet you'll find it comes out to 3.34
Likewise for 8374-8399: 3.39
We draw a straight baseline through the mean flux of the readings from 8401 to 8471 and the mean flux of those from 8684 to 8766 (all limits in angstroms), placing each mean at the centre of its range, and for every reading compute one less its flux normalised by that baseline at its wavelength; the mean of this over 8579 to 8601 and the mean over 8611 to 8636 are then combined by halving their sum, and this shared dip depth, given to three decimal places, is 0.088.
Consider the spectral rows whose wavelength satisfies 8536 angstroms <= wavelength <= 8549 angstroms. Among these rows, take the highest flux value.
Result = 29.63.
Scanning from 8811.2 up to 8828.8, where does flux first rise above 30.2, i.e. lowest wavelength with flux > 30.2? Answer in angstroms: 8812.5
